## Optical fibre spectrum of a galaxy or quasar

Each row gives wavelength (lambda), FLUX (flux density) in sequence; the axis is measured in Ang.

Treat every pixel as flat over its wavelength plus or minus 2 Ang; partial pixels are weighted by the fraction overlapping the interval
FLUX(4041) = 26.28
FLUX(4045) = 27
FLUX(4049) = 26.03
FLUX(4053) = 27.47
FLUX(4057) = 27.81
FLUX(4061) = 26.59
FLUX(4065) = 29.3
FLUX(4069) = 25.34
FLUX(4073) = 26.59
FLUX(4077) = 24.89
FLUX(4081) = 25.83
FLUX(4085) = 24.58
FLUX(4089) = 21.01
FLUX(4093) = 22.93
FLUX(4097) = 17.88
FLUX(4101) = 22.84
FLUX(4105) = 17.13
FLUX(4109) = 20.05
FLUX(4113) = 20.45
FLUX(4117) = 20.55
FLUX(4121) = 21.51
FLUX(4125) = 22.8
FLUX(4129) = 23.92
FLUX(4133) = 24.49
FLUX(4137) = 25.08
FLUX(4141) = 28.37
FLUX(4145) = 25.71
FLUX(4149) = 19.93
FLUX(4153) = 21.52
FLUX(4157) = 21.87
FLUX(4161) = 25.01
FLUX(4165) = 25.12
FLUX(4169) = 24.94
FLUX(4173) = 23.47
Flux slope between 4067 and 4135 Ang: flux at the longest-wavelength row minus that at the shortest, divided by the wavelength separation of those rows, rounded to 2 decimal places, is -0.01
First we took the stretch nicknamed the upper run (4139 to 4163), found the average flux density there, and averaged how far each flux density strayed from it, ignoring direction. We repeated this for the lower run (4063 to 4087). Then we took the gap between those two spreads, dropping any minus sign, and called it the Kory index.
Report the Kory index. 1.39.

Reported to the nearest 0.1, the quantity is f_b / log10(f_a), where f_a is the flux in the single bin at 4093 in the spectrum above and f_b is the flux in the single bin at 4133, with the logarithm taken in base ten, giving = 18.0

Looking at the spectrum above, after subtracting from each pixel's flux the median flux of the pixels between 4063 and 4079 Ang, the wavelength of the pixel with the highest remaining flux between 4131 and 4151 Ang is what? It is 4141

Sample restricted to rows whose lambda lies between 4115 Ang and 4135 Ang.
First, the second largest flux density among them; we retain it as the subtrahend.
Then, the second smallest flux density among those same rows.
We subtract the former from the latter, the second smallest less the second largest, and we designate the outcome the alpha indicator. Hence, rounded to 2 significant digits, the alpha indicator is -2.4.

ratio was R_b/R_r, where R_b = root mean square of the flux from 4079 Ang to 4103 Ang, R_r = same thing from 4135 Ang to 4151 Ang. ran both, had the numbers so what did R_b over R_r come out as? 0.91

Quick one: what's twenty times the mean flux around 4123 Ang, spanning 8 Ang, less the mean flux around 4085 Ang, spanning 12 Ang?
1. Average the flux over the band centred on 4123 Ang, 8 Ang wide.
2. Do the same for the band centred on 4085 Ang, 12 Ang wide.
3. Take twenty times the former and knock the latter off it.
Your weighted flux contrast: 419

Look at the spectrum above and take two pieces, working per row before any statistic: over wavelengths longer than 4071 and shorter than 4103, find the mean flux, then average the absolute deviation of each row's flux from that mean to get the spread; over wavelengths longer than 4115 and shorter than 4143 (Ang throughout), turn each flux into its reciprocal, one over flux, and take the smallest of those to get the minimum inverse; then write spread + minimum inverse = 2.2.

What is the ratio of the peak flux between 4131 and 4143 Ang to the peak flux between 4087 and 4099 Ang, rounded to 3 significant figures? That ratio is 1.24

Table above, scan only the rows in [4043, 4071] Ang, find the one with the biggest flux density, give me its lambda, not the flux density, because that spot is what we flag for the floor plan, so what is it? 4065 Ang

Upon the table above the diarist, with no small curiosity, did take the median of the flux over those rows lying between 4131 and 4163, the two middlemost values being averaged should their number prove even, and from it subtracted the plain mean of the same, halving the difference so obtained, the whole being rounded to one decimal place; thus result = 0.4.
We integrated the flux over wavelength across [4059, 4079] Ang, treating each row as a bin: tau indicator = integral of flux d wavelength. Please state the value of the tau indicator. 531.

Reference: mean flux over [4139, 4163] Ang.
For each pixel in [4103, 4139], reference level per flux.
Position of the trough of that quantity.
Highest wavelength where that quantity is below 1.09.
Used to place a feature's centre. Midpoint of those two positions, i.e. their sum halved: 4137 Ang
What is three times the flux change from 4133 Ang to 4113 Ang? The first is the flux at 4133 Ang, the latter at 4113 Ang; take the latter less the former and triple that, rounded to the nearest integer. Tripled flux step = -12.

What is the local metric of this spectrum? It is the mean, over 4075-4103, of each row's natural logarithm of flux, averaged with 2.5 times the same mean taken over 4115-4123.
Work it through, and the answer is 5.37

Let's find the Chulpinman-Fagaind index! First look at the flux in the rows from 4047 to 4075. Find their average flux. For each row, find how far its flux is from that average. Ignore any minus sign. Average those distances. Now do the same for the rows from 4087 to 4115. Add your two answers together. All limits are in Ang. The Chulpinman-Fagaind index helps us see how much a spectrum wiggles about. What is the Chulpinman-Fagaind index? 2.7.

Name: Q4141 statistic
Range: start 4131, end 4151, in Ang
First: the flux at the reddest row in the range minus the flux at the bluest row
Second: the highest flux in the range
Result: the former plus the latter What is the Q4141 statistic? 24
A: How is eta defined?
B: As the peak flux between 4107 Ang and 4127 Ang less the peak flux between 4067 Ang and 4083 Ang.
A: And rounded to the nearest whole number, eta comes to -4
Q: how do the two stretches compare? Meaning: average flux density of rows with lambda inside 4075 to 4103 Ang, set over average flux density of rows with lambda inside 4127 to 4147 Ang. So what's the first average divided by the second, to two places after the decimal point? 0.90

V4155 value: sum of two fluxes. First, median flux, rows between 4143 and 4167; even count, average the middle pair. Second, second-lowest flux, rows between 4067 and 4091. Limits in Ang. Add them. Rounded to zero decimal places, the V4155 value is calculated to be 48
